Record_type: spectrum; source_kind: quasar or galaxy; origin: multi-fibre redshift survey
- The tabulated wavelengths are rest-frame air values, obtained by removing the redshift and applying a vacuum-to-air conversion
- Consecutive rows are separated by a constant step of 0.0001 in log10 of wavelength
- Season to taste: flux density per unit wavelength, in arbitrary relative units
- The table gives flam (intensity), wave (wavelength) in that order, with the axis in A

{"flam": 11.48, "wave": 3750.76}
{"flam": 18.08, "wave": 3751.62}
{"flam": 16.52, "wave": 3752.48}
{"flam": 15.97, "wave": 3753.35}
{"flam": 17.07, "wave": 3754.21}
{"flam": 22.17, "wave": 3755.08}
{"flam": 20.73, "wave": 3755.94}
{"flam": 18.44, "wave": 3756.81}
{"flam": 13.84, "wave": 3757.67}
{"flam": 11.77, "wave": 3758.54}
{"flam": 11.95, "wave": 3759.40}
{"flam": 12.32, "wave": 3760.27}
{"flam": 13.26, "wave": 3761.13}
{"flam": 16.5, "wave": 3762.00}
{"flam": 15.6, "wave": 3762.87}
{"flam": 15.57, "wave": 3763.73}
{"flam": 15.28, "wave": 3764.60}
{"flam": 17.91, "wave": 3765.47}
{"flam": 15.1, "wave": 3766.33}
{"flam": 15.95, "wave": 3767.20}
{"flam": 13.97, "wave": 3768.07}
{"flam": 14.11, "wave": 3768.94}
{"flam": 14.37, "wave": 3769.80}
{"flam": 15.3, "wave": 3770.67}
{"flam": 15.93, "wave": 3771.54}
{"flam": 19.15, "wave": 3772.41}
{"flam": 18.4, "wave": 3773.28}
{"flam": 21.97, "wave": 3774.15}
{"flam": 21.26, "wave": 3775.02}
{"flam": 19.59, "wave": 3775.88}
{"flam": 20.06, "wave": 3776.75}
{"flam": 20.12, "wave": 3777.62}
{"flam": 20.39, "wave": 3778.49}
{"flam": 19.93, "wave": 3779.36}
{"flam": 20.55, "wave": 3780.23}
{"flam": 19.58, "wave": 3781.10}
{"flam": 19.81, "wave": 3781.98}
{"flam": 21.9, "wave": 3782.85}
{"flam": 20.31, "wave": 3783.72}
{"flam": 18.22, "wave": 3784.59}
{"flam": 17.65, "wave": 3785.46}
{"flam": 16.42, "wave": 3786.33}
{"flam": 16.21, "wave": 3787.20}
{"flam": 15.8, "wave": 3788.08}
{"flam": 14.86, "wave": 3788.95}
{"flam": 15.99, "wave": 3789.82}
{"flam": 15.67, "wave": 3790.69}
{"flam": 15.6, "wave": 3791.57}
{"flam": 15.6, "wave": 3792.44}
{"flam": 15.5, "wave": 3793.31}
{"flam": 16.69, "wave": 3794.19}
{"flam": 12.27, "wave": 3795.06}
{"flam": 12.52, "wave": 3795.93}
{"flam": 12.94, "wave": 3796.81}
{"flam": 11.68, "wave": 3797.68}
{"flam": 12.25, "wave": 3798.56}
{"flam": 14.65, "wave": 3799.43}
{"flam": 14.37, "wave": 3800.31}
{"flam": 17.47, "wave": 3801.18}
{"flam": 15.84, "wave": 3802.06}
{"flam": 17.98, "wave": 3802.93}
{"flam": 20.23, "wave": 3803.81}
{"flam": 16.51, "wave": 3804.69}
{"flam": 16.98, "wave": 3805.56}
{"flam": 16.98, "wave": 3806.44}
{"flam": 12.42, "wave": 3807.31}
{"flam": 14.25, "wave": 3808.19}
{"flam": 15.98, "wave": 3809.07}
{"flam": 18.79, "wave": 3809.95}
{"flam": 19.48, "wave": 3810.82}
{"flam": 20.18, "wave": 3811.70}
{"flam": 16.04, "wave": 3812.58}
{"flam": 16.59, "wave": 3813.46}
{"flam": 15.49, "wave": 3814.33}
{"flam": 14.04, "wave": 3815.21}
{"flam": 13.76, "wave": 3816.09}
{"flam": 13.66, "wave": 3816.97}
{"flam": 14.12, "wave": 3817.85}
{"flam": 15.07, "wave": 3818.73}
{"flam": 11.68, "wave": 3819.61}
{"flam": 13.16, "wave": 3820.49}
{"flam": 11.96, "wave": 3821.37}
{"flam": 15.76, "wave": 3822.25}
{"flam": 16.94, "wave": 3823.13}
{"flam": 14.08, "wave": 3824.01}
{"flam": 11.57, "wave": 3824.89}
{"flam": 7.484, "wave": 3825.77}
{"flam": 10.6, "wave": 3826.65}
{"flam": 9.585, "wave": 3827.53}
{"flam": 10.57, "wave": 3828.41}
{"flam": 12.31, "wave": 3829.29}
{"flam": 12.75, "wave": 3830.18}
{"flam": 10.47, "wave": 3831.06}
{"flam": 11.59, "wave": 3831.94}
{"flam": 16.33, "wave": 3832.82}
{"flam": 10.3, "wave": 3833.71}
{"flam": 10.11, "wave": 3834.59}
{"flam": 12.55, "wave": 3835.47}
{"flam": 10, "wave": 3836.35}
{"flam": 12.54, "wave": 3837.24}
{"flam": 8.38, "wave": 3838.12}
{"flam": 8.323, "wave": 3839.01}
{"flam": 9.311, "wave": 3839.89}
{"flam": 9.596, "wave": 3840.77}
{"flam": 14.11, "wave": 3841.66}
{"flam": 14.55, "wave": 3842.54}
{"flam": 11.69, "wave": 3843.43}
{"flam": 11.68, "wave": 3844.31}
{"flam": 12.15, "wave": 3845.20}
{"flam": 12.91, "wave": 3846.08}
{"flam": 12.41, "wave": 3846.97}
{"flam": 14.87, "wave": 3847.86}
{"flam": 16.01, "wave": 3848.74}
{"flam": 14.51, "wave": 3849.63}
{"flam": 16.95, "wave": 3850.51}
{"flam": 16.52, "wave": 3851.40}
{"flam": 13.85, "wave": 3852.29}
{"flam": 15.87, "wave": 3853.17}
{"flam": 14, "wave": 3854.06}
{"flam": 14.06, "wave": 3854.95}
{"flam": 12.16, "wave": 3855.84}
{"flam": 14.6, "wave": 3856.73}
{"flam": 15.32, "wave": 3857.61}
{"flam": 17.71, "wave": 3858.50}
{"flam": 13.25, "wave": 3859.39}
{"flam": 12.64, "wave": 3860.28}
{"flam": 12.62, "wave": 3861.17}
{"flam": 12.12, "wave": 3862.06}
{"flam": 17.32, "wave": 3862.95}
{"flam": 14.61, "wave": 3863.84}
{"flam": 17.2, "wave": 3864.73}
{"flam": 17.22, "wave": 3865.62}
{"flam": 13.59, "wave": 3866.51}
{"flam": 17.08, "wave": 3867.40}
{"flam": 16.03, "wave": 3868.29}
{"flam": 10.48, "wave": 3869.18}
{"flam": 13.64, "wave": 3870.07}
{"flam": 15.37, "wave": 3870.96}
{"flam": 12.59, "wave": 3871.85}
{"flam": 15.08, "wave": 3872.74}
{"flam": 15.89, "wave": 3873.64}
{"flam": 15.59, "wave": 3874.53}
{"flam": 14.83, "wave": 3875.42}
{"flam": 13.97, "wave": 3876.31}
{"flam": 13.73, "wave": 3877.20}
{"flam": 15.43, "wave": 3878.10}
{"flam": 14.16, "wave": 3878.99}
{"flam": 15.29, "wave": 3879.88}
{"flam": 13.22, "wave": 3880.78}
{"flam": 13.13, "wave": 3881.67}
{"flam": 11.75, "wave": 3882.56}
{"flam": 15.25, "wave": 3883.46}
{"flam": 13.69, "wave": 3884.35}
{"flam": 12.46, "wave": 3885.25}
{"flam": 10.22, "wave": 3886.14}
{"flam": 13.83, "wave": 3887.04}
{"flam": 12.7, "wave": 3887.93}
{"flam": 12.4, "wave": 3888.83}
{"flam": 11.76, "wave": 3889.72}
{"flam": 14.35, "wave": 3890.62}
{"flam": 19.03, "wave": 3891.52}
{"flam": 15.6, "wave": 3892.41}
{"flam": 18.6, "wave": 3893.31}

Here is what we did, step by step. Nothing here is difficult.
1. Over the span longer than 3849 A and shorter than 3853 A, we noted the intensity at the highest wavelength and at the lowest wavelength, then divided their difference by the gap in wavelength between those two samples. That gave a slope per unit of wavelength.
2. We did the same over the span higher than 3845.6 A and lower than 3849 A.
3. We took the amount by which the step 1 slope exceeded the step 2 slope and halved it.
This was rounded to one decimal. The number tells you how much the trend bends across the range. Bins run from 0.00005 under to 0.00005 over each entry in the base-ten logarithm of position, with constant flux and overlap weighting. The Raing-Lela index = -0.7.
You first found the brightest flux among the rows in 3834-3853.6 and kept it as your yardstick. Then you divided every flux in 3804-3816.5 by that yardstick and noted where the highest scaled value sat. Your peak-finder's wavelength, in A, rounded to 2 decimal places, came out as 3811.70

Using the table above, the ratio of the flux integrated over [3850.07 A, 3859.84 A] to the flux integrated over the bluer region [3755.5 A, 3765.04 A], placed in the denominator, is 1.02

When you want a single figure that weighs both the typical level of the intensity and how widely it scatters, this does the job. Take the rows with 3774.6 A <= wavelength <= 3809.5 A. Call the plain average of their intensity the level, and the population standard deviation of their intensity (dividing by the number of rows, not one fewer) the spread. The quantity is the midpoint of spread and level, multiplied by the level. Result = 165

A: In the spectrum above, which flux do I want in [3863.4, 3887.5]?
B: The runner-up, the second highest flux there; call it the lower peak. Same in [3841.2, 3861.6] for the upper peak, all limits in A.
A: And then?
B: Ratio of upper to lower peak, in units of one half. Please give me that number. 2.0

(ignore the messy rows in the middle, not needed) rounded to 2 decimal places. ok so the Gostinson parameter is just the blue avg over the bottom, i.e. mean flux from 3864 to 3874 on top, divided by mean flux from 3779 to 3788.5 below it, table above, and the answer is 0.80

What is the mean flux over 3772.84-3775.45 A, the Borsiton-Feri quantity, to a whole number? 21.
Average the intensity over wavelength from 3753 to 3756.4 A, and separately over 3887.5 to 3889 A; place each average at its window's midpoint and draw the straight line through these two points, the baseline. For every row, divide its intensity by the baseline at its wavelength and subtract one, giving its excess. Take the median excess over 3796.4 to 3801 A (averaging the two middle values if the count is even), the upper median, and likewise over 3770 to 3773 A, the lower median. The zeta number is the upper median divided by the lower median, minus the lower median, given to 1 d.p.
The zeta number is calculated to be 2.0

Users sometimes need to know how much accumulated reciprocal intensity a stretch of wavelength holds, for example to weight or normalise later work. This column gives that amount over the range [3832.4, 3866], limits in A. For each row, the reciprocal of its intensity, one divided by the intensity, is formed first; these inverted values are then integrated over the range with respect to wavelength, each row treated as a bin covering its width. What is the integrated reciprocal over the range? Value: 2.6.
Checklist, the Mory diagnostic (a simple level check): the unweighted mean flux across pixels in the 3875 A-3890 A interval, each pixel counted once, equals 13.4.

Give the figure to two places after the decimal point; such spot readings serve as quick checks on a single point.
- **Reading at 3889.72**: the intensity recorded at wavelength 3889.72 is 11.76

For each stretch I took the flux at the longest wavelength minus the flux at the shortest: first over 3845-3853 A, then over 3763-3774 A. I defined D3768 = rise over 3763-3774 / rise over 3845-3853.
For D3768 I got 1.7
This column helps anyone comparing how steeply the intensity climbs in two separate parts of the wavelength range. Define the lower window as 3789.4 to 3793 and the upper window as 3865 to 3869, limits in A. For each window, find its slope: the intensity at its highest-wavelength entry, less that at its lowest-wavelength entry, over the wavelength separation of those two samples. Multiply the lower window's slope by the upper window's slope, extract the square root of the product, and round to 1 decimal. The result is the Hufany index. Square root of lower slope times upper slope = 0.3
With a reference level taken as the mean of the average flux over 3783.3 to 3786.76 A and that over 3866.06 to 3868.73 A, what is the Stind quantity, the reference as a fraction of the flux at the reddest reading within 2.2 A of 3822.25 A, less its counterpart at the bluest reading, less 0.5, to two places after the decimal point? -0.58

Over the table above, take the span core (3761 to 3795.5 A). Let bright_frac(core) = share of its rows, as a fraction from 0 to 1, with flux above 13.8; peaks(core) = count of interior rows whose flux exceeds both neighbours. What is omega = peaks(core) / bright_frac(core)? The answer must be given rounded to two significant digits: 11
